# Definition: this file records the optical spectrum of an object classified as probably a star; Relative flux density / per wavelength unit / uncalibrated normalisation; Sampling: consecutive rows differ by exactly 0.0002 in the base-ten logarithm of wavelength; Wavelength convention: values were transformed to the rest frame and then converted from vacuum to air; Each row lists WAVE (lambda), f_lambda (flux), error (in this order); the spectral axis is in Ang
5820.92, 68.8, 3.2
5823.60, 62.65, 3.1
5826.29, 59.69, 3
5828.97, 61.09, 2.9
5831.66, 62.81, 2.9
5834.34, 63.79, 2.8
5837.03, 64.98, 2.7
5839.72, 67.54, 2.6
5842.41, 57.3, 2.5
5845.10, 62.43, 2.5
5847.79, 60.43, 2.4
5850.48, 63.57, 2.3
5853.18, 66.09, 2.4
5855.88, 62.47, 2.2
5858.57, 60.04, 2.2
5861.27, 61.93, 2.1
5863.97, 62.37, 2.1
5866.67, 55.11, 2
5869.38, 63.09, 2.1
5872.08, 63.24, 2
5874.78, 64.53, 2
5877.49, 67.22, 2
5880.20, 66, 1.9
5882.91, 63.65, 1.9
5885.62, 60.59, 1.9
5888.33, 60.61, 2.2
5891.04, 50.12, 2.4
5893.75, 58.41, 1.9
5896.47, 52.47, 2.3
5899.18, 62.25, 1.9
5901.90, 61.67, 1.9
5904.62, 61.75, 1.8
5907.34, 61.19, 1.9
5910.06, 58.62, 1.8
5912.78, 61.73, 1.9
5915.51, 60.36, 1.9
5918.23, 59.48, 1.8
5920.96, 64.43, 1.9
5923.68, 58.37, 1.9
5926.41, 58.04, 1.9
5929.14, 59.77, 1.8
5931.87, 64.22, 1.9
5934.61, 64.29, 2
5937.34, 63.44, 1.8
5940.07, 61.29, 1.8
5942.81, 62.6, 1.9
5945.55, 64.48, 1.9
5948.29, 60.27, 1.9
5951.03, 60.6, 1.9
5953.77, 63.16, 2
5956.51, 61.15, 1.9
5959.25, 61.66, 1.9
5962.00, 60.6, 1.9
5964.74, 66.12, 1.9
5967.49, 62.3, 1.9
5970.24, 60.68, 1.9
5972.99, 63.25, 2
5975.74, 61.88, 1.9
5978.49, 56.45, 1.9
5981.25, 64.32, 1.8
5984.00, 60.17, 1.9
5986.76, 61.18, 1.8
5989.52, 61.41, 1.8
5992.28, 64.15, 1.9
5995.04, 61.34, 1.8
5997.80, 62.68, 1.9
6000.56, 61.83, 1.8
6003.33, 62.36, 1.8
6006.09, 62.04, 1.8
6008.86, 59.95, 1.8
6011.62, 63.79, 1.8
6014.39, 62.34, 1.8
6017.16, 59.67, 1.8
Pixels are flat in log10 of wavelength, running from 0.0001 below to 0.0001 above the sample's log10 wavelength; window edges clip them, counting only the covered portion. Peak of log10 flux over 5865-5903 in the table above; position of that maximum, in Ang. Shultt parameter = 5877.49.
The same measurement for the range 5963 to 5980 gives 5964.74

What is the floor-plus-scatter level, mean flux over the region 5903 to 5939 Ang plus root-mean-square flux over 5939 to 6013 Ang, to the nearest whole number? 123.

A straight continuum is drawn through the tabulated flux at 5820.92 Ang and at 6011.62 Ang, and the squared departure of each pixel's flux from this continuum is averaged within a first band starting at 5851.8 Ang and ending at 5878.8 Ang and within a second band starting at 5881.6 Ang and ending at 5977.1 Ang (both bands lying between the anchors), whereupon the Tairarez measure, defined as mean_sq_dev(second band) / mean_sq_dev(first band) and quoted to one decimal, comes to 1.0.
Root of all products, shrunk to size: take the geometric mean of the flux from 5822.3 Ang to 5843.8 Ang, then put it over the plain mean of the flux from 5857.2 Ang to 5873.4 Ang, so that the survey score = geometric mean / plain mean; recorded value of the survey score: 1.02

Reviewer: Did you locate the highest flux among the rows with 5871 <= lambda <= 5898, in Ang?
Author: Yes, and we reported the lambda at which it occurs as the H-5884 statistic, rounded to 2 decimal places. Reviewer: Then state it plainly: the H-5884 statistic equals 5877.49 Ang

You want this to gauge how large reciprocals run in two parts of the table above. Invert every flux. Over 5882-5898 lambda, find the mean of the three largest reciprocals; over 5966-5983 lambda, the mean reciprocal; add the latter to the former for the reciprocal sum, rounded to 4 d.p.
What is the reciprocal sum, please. 0.0350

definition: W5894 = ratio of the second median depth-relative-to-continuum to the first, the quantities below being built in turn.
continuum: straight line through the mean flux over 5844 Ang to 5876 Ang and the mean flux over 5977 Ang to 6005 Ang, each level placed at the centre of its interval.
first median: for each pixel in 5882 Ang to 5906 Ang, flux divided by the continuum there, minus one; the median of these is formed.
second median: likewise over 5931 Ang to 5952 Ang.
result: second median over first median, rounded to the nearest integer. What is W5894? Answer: -1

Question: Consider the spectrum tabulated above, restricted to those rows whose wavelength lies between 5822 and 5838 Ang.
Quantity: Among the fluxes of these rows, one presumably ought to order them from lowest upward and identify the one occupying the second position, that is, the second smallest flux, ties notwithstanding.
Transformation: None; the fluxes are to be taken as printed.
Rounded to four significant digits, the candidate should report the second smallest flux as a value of 61.09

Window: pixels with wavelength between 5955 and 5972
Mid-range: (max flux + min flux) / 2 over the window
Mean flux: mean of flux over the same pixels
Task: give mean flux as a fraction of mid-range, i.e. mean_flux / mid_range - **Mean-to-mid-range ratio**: 0.98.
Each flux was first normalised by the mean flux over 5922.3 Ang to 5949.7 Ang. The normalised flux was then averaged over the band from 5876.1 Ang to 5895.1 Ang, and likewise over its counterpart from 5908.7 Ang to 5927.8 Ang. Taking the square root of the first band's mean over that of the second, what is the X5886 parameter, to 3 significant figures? 1.01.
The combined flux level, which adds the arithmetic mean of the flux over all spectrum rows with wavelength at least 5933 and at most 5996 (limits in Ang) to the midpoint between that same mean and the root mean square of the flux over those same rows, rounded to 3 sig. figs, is 124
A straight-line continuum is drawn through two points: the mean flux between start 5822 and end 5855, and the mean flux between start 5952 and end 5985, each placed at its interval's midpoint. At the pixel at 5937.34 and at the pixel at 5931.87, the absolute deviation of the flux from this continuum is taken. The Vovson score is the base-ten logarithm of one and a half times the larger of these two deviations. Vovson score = 0.5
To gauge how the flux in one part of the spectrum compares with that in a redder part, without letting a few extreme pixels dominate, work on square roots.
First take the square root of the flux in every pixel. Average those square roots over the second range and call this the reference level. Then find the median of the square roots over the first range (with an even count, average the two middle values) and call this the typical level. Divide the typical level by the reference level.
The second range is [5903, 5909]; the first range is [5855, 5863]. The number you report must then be 1.00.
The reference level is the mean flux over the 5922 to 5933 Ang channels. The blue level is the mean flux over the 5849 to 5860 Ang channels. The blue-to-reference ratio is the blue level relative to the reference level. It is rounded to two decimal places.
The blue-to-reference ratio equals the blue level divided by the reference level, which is 1.05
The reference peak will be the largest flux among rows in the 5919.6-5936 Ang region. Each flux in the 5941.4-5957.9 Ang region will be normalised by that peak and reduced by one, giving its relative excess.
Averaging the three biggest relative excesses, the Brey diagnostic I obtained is -0.02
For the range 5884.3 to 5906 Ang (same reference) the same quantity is -0.04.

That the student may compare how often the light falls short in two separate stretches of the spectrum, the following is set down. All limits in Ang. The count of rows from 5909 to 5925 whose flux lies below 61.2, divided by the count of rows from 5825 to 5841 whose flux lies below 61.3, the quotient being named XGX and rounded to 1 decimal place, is 2.0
